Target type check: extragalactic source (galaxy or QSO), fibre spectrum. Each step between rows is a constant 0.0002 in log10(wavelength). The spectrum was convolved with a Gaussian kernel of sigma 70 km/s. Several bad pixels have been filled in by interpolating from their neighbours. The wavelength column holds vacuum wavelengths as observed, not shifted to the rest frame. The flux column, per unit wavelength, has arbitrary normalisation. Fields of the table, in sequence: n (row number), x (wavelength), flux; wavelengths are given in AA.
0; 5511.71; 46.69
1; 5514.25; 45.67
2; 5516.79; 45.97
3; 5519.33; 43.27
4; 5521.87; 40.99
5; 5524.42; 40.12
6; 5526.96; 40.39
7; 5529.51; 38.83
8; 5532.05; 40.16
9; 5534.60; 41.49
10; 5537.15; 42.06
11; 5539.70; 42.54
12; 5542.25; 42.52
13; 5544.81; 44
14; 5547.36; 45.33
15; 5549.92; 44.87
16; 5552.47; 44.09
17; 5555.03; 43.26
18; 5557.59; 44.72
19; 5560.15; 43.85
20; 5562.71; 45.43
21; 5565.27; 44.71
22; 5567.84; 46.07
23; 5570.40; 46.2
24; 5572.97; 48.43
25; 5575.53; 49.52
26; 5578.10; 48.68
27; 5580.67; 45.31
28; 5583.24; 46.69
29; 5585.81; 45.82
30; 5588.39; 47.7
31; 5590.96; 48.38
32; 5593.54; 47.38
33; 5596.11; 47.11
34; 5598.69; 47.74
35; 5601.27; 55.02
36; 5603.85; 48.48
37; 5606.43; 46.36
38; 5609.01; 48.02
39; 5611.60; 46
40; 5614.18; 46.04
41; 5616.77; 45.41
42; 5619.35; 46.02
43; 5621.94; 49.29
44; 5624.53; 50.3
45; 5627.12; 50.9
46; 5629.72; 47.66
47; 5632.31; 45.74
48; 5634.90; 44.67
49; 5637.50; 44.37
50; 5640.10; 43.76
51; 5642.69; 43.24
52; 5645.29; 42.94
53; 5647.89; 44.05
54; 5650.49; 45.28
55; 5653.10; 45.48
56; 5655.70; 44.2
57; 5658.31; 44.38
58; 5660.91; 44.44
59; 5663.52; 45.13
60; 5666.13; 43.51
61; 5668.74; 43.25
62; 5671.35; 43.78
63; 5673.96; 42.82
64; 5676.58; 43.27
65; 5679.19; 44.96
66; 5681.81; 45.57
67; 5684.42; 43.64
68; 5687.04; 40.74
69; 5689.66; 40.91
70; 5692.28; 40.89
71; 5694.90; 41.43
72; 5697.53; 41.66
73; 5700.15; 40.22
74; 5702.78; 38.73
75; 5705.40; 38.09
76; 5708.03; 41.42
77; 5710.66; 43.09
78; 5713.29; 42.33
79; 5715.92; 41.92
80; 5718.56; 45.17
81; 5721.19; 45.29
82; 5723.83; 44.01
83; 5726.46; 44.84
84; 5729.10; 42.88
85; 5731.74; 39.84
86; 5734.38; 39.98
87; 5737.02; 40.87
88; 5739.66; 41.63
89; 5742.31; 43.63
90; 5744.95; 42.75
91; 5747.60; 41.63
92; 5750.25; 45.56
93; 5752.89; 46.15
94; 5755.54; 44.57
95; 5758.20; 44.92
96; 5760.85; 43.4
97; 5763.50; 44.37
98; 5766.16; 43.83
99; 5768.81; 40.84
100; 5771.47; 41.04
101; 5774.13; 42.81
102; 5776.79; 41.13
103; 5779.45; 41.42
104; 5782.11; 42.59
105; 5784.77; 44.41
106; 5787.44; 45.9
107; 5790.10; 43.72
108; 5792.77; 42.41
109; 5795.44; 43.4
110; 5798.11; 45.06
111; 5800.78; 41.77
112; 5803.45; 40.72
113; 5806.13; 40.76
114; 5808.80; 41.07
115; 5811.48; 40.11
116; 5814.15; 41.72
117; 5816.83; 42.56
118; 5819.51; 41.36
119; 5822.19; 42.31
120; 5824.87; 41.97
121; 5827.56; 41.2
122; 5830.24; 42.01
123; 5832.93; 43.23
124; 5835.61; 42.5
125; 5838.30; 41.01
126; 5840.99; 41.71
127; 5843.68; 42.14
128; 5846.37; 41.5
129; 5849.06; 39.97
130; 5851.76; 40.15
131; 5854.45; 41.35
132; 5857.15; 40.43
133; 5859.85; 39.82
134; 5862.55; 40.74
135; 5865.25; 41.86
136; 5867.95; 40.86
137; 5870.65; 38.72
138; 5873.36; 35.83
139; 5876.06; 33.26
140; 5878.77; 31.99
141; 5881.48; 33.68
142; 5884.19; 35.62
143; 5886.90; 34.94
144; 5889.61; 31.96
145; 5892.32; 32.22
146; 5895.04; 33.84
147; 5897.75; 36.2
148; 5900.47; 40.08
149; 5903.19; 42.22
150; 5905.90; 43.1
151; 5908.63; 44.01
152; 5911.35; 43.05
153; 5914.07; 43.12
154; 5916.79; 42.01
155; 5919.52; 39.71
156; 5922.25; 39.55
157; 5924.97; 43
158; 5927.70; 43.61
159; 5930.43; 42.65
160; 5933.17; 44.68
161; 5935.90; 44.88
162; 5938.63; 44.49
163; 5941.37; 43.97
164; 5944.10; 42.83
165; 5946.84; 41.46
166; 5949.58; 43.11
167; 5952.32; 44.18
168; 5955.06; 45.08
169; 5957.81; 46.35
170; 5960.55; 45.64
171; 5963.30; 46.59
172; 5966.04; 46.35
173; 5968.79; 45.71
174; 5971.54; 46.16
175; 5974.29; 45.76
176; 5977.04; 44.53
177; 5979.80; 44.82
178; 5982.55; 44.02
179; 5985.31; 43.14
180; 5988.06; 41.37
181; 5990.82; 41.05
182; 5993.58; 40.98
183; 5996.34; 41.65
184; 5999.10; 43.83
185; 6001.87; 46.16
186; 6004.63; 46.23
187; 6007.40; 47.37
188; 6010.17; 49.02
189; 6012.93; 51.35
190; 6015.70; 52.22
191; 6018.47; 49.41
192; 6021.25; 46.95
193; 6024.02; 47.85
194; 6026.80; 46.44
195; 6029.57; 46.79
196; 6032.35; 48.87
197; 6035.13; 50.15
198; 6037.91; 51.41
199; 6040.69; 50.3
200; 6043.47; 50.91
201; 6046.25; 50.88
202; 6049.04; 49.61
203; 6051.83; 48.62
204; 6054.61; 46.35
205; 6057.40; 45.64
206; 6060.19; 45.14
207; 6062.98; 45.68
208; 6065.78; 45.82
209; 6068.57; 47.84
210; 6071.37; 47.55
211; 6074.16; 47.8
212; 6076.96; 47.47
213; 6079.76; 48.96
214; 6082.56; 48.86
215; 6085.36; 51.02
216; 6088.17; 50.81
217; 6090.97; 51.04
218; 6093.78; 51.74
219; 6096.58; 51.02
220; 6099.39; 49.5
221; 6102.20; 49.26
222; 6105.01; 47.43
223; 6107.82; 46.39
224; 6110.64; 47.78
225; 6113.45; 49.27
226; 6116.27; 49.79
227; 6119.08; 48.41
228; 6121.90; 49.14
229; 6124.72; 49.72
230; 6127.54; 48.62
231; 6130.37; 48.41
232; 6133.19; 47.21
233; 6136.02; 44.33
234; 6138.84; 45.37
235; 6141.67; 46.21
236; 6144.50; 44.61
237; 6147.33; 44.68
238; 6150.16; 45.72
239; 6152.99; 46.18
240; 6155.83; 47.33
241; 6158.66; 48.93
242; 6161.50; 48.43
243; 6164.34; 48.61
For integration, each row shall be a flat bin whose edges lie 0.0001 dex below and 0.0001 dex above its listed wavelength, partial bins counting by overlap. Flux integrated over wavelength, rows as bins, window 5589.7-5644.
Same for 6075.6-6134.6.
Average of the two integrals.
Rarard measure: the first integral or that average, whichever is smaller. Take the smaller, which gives 2565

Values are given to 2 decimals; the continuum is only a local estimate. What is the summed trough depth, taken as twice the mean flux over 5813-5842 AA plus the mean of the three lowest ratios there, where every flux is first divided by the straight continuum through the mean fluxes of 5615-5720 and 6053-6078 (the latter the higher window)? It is 2.78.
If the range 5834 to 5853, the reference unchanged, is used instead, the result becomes 2.73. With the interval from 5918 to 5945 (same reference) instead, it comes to 2.77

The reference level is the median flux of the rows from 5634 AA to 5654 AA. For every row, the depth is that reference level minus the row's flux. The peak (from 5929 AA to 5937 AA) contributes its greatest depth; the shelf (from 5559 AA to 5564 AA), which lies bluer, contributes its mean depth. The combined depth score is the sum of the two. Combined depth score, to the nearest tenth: 1.1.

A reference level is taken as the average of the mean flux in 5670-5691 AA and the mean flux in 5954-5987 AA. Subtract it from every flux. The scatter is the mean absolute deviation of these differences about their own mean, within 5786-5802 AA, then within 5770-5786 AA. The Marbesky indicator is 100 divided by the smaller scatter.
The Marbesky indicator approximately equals 96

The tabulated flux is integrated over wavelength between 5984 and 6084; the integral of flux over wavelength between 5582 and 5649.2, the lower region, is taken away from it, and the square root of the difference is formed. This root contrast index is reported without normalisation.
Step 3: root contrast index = 40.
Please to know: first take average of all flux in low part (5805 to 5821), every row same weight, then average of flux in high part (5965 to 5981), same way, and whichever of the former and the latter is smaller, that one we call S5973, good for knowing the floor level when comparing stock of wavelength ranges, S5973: 41.3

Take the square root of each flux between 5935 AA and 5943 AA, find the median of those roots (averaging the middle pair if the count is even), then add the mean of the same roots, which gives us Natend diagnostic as 13.3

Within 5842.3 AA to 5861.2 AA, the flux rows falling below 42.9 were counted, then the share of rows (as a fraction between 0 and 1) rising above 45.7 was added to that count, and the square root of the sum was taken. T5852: 2.6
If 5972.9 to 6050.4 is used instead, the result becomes 2.2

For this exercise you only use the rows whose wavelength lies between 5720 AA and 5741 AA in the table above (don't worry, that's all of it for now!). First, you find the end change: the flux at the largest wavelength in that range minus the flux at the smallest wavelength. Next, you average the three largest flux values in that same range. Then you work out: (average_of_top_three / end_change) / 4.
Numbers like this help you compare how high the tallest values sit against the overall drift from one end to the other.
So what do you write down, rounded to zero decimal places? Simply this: -3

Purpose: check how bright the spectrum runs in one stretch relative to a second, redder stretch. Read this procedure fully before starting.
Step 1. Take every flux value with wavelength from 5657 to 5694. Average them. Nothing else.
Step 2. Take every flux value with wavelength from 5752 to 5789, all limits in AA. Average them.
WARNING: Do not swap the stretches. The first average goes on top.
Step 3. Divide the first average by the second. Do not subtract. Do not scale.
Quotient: 1.00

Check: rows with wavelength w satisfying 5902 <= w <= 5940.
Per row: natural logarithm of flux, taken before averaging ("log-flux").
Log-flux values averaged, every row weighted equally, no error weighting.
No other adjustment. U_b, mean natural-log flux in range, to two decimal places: 3.76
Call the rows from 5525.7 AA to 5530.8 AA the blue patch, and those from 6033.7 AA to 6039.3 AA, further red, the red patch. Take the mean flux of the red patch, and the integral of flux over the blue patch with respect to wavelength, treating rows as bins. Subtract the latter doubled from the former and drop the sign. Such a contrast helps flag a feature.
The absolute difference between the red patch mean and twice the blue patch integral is 353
